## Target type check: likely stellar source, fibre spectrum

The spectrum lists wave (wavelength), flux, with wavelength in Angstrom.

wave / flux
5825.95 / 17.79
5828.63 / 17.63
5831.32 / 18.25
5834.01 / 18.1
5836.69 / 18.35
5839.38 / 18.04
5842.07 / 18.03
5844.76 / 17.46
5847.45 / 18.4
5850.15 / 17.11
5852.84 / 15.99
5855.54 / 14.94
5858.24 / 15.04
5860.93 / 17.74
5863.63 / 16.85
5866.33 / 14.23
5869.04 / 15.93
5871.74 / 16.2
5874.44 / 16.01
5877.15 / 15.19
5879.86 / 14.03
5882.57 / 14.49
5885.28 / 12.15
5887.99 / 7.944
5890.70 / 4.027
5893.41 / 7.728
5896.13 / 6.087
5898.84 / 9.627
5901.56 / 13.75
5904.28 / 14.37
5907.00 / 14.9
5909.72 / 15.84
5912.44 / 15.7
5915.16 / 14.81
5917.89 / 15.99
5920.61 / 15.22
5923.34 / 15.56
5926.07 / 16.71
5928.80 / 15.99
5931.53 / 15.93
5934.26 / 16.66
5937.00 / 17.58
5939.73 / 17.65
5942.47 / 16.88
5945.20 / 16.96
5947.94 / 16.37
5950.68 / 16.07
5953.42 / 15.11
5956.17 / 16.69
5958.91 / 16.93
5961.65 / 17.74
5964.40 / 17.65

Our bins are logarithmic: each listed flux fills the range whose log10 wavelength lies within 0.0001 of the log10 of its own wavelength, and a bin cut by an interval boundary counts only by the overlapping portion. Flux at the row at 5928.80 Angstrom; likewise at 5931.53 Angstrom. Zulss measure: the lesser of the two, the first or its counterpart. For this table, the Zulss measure 15.9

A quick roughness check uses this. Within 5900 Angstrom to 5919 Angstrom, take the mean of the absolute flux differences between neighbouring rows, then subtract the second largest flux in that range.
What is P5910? -15.1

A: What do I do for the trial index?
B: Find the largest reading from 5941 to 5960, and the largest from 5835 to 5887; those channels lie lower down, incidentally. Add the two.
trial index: 35.4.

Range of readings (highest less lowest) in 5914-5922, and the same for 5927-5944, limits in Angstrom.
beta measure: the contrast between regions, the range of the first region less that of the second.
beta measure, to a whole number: -1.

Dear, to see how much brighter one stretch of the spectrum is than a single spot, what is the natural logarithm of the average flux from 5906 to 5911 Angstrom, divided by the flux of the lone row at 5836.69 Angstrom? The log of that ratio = -0.18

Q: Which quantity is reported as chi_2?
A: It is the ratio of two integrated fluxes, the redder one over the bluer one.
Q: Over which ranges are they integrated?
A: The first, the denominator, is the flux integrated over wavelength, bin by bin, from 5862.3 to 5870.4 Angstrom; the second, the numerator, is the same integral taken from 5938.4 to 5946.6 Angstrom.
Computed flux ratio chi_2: 1.11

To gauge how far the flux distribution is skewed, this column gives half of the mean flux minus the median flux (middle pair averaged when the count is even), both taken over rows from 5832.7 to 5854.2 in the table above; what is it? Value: -0.17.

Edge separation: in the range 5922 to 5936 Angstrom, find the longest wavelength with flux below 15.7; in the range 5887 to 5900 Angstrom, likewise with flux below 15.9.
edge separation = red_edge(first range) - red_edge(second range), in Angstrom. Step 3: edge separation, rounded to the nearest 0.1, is 24.5 Angstrom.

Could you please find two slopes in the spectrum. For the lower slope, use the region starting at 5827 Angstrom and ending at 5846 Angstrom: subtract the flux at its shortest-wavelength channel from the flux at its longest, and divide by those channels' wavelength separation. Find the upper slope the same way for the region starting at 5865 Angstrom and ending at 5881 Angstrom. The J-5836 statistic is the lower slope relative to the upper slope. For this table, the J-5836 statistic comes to 1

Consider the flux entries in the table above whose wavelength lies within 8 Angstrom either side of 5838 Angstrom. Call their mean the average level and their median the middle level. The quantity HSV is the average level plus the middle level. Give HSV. 36.1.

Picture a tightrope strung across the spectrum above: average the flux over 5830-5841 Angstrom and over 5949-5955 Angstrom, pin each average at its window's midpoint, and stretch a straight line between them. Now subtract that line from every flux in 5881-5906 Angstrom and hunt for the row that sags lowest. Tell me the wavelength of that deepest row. 5890.70 Angstrom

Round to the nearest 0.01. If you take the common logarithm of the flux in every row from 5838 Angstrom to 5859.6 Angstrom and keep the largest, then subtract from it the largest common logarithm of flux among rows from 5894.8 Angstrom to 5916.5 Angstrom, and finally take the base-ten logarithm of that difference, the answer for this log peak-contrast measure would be -1.19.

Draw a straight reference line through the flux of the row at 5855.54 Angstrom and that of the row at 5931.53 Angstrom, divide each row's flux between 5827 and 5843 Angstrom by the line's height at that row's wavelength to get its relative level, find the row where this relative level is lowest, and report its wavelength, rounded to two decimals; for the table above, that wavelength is 5828.63 Angstrom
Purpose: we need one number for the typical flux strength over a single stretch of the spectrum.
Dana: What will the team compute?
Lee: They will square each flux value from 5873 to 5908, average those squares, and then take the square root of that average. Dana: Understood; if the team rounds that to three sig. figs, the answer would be 12.2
